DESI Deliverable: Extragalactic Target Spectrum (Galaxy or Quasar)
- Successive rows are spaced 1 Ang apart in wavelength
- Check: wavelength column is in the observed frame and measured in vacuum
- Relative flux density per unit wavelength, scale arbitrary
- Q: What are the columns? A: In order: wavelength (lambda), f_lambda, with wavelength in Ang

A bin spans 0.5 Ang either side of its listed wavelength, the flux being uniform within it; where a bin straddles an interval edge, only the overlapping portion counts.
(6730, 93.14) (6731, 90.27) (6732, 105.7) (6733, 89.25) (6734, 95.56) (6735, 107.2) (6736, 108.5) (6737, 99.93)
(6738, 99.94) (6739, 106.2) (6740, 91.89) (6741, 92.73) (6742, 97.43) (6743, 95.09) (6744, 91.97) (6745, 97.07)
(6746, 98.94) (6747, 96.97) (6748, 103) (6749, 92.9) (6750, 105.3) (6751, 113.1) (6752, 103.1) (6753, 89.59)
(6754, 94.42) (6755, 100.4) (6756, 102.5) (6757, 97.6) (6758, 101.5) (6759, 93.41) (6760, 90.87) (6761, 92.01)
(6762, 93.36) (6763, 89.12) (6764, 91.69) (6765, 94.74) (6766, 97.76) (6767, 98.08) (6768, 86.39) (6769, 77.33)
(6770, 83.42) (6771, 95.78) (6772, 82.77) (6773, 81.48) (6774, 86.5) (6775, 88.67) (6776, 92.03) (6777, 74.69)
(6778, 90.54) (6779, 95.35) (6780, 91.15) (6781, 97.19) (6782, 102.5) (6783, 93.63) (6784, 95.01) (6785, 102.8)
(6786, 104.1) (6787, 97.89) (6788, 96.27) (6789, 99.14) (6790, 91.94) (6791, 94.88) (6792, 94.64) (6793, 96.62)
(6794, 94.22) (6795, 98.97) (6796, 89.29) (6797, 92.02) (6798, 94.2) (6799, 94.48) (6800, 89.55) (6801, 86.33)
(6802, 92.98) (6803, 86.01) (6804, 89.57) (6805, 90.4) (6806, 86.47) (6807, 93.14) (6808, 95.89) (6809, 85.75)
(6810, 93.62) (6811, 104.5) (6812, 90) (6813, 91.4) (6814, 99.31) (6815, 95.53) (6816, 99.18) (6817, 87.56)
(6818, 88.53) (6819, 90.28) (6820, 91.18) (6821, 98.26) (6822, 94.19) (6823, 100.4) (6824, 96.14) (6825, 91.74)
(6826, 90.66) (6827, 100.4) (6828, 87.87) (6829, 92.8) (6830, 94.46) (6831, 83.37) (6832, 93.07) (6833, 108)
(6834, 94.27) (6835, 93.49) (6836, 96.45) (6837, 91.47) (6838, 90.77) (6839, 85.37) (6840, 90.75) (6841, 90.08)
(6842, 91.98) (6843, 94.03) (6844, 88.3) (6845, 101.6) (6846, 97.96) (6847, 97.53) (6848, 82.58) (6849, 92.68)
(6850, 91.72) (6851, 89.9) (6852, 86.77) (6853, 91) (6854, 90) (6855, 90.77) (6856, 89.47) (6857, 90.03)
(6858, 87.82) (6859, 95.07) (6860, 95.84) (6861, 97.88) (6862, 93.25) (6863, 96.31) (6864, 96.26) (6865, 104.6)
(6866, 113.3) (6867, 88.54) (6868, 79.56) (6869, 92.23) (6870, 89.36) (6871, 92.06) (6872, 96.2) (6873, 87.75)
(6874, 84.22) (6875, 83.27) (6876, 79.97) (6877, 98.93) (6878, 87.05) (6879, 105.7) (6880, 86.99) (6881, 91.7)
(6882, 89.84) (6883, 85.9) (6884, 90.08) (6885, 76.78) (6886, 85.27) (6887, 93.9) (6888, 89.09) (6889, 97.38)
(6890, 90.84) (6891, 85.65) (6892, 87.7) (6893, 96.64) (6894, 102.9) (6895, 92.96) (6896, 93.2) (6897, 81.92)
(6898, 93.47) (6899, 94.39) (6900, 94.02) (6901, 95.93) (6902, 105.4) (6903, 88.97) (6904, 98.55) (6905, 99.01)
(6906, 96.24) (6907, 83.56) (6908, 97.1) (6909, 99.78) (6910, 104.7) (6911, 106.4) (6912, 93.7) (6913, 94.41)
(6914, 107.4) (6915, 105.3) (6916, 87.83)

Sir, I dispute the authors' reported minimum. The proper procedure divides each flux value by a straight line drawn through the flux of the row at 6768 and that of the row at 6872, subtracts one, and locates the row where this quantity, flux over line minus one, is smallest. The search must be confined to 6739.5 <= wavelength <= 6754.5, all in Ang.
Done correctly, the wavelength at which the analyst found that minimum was 6753 Ang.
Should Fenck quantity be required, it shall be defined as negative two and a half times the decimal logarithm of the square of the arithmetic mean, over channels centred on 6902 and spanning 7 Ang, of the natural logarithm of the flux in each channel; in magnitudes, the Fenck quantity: -3.30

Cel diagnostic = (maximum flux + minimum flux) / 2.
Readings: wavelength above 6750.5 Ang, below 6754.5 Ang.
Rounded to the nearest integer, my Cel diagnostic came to 101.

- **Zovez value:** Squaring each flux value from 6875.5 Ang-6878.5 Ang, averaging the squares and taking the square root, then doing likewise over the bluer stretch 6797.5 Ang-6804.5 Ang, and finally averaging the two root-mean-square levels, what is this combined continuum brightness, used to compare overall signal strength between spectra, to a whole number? 90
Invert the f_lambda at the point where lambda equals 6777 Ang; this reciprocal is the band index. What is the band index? 0.0134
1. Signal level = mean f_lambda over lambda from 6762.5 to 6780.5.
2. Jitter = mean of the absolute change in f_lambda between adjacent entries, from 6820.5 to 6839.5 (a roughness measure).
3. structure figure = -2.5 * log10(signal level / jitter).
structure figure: -2.9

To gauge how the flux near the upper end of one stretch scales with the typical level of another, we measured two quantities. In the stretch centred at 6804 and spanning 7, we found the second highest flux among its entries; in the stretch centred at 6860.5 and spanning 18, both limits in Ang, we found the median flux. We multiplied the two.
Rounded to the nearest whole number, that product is 8518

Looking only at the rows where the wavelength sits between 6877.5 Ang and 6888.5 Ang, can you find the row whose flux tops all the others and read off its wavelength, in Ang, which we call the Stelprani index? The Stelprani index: 6879 Ang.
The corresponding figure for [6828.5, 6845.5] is 6833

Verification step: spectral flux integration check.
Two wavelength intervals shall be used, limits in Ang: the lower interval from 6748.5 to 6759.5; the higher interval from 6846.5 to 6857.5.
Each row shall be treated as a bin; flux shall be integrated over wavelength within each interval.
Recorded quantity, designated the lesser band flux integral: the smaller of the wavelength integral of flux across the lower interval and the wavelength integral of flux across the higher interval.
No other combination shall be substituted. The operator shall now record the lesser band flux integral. 992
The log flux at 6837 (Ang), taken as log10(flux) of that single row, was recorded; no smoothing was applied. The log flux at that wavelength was 1.96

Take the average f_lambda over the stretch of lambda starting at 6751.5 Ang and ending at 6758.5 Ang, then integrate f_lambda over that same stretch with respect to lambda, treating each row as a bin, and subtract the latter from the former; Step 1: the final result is -591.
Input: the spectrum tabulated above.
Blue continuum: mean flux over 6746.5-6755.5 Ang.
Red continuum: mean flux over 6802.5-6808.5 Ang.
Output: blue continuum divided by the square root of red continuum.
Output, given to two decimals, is 10.51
